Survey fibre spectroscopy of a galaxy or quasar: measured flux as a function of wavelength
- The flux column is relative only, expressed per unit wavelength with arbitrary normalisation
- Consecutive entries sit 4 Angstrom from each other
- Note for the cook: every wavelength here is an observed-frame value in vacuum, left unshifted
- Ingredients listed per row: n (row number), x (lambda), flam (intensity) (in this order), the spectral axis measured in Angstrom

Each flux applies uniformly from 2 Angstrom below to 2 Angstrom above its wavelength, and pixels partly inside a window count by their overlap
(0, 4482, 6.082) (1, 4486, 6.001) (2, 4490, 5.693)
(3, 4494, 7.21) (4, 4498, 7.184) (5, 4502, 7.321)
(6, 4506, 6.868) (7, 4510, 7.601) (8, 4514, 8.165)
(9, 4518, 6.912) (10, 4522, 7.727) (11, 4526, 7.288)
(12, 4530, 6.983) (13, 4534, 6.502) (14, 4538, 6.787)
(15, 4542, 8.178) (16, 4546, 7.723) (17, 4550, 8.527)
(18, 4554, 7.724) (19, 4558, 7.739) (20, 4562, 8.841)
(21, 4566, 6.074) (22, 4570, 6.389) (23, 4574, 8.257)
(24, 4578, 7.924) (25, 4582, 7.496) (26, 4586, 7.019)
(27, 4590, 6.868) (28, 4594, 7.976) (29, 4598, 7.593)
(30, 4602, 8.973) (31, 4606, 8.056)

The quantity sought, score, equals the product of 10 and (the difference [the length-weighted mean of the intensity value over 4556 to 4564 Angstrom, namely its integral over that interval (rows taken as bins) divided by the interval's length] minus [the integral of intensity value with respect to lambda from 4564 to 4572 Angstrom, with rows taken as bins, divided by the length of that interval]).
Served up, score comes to 21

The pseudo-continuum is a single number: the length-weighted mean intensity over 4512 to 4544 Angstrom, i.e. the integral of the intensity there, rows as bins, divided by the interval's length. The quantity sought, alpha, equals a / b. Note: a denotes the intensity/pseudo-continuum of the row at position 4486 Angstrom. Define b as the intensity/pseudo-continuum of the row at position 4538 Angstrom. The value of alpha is 0.88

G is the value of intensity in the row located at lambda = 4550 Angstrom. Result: 8.527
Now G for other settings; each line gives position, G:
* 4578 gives 7.924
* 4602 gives 8.973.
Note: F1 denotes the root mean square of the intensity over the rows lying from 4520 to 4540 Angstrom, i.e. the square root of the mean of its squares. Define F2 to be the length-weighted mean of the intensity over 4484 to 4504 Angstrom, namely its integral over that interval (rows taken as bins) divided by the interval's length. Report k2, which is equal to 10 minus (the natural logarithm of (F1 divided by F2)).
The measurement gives 9.9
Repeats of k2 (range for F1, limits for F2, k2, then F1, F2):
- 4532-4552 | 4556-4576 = 10.0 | 7.6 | 7.46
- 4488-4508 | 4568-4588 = 10.1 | 6.9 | 7.42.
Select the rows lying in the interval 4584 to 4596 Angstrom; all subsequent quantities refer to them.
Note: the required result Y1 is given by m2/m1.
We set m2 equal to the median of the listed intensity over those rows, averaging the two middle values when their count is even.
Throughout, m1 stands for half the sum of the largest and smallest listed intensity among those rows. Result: 0.95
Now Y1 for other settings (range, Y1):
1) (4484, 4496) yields 0.93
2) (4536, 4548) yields 1.03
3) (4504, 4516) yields 1.01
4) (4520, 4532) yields 0.99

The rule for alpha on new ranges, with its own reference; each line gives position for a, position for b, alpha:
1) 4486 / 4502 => 0.82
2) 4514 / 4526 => 1.12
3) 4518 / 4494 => 0.96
